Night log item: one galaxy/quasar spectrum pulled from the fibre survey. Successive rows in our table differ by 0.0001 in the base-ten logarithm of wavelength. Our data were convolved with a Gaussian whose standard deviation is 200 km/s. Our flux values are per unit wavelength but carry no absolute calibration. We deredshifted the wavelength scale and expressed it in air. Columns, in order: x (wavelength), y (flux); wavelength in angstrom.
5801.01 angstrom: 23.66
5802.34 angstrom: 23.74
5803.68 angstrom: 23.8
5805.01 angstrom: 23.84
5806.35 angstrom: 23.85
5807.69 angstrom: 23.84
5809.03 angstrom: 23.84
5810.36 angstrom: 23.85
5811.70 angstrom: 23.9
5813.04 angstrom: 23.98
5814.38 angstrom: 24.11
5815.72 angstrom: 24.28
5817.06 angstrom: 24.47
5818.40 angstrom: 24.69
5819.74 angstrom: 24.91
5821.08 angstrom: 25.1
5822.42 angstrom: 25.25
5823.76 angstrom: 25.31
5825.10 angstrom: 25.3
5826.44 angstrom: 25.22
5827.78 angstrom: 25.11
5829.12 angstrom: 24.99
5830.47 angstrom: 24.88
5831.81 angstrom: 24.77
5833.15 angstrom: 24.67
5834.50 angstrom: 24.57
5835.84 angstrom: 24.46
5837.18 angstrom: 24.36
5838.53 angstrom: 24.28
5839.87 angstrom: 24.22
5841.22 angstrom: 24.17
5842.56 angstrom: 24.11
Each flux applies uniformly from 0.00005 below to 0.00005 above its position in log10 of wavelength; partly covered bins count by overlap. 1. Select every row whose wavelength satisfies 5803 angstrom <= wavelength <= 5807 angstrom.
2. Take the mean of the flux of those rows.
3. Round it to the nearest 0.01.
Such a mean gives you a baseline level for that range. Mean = 23.83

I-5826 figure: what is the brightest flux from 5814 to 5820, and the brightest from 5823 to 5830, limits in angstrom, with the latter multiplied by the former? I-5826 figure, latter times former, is 630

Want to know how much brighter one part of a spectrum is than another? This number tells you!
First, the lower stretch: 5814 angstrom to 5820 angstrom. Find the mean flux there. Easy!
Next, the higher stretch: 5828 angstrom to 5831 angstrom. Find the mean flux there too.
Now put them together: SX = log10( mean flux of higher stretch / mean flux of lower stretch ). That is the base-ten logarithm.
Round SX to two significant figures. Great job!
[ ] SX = 0.0078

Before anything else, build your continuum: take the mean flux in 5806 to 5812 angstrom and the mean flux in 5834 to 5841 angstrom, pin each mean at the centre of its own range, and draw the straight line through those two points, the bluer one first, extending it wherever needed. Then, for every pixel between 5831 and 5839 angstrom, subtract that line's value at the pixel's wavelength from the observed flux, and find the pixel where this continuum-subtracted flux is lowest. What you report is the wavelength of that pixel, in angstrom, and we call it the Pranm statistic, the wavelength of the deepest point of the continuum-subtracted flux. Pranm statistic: 5838.53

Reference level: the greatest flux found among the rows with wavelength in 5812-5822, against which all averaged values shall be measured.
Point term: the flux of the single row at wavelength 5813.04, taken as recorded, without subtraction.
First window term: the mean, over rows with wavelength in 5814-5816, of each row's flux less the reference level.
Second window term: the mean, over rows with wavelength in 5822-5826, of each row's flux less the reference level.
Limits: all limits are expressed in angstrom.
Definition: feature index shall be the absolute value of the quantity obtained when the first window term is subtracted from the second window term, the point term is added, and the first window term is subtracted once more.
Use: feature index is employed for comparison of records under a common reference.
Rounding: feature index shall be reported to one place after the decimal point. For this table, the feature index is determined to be 26.0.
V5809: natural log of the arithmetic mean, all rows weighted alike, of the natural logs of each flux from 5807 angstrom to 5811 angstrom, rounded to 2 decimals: 1.15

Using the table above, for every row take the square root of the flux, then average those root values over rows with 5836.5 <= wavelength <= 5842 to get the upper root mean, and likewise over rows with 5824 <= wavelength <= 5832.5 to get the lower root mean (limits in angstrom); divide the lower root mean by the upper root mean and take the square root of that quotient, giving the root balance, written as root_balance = 1.008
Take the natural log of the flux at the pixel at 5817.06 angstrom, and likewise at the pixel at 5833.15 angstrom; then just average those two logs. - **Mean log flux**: 3.20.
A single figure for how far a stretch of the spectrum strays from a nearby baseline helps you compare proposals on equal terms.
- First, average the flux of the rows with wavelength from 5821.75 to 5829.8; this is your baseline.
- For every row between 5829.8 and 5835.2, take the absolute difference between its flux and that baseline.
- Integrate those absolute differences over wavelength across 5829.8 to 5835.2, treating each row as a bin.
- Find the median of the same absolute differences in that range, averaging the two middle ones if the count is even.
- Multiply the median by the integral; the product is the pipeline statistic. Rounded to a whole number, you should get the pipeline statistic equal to 1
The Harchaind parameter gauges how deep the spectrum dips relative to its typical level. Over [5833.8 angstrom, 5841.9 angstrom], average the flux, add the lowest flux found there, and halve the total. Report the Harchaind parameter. 24.3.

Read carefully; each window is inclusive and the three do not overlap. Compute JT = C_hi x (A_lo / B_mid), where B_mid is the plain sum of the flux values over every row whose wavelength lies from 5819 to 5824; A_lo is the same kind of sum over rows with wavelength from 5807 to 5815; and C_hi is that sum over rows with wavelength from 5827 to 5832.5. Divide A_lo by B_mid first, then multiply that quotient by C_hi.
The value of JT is 142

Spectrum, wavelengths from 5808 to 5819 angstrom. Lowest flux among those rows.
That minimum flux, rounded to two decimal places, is 23.84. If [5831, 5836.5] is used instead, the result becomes 24.46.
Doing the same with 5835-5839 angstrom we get 24.28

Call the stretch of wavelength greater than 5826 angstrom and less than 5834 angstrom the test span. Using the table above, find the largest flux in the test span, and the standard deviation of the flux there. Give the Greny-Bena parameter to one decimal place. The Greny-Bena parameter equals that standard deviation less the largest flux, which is -25.0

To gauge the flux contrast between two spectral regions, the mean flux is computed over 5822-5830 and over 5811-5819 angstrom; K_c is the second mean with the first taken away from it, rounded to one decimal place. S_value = -1.0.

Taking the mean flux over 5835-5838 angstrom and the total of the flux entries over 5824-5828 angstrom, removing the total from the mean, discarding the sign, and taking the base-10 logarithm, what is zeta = 1.71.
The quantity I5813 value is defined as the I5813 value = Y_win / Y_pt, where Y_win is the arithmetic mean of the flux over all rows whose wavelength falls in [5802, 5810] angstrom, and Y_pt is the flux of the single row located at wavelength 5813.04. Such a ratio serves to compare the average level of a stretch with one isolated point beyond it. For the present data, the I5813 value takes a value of 0.99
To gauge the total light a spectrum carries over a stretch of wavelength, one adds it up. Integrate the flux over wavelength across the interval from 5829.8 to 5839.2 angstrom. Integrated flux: 231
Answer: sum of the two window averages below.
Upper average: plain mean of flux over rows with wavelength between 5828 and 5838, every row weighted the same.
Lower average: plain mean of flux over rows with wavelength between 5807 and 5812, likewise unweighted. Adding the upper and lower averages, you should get 48.5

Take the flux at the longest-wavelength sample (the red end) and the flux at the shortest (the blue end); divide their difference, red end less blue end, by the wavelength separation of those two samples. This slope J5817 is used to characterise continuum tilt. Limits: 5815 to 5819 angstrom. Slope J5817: 0.15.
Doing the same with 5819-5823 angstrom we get 0.13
